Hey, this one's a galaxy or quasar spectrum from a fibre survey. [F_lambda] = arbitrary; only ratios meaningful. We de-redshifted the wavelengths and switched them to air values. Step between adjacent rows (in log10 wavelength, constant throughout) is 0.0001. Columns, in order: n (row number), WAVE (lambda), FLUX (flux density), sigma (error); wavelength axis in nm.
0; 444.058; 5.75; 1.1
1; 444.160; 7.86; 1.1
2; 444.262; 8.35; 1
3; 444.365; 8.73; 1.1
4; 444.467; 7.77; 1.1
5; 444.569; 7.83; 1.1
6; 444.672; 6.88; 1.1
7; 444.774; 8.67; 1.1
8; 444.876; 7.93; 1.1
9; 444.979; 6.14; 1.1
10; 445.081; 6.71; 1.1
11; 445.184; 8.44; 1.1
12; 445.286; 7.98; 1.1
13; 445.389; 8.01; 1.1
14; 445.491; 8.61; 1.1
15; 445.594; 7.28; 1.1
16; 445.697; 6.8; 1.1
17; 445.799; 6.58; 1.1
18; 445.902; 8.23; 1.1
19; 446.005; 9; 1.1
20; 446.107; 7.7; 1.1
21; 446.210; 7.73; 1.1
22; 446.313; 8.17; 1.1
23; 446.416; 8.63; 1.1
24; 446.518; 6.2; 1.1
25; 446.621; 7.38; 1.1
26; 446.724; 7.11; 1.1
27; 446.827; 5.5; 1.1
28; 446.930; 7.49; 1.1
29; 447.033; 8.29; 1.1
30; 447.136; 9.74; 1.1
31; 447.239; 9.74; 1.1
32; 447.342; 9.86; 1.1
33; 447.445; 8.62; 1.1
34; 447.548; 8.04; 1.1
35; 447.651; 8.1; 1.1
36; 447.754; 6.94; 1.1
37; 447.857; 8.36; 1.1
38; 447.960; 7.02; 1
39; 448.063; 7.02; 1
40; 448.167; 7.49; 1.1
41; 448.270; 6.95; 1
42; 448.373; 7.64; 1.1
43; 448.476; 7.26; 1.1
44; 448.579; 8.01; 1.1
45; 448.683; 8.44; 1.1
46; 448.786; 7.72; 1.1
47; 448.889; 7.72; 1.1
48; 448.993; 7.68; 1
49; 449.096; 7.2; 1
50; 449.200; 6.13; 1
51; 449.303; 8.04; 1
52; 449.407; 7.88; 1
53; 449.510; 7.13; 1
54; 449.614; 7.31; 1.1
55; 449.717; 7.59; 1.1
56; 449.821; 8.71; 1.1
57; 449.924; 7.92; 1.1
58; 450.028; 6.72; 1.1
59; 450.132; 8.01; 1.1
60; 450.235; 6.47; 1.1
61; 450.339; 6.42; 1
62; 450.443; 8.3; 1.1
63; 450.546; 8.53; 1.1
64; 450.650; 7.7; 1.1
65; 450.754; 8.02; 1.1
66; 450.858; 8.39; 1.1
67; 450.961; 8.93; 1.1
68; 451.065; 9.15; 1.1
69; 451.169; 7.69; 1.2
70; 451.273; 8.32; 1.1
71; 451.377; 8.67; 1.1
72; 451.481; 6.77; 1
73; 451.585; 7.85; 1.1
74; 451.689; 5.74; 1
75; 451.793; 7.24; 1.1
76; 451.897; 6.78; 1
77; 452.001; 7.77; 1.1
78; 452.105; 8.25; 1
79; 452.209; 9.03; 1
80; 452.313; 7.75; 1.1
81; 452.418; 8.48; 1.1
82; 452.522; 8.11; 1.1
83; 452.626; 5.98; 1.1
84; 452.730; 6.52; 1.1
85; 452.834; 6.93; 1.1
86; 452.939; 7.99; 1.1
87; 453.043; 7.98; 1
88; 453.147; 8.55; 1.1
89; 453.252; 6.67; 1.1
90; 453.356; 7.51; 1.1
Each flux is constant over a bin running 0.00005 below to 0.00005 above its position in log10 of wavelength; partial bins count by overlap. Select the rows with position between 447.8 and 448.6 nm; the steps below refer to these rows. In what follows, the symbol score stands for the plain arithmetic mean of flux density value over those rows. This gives 7.5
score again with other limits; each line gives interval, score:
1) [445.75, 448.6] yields 7.8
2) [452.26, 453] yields 7.4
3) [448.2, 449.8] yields 7.5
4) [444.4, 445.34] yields 7.6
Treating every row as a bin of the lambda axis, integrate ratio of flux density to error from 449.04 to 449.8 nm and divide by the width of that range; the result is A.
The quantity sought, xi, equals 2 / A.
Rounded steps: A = 7.17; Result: 0.279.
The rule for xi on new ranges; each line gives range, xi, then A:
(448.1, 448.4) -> 0.290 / 6.89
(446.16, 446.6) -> 0.287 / 6.97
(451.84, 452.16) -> 0.271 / 7.38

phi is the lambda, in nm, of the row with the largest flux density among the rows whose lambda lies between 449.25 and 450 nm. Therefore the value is 449.821 nm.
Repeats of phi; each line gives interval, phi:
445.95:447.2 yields 447.136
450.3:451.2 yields 451.065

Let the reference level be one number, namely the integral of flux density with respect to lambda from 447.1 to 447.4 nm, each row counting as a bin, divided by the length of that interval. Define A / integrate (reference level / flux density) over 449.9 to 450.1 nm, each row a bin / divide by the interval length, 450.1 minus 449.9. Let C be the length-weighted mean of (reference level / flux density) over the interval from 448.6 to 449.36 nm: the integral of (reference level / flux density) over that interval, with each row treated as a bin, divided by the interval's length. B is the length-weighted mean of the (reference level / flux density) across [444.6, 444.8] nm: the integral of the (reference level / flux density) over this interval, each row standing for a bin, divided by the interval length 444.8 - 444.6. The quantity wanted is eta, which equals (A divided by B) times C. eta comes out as 1.35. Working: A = 1.34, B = 1.29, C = 1.30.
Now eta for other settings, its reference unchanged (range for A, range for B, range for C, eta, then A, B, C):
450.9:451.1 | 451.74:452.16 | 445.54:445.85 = 1.18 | 1.09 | 1.31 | 1.42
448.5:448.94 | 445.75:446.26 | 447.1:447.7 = 1.07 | 1.23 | 1.25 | 1.09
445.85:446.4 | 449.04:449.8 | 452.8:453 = 1.16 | 1.19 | 1.33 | 1.30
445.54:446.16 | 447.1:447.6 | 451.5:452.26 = 1.61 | 1.30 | 1.07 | 1.33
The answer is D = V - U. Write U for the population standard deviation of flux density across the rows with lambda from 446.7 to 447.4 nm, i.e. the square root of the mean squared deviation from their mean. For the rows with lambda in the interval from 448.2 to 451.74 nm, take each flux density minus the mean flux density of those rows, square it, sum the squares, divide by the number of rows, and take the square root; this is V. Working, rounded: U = 1.53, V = 0.79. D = -0.7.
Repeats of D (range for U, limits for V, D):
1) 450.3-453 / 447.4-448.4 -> -0.3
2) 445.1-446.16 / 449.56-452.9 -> 0.2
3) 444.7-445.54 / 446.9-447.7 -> 0.0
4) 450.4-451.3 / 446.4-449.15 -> 0.5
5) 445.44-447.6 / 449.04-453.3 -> -0.3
